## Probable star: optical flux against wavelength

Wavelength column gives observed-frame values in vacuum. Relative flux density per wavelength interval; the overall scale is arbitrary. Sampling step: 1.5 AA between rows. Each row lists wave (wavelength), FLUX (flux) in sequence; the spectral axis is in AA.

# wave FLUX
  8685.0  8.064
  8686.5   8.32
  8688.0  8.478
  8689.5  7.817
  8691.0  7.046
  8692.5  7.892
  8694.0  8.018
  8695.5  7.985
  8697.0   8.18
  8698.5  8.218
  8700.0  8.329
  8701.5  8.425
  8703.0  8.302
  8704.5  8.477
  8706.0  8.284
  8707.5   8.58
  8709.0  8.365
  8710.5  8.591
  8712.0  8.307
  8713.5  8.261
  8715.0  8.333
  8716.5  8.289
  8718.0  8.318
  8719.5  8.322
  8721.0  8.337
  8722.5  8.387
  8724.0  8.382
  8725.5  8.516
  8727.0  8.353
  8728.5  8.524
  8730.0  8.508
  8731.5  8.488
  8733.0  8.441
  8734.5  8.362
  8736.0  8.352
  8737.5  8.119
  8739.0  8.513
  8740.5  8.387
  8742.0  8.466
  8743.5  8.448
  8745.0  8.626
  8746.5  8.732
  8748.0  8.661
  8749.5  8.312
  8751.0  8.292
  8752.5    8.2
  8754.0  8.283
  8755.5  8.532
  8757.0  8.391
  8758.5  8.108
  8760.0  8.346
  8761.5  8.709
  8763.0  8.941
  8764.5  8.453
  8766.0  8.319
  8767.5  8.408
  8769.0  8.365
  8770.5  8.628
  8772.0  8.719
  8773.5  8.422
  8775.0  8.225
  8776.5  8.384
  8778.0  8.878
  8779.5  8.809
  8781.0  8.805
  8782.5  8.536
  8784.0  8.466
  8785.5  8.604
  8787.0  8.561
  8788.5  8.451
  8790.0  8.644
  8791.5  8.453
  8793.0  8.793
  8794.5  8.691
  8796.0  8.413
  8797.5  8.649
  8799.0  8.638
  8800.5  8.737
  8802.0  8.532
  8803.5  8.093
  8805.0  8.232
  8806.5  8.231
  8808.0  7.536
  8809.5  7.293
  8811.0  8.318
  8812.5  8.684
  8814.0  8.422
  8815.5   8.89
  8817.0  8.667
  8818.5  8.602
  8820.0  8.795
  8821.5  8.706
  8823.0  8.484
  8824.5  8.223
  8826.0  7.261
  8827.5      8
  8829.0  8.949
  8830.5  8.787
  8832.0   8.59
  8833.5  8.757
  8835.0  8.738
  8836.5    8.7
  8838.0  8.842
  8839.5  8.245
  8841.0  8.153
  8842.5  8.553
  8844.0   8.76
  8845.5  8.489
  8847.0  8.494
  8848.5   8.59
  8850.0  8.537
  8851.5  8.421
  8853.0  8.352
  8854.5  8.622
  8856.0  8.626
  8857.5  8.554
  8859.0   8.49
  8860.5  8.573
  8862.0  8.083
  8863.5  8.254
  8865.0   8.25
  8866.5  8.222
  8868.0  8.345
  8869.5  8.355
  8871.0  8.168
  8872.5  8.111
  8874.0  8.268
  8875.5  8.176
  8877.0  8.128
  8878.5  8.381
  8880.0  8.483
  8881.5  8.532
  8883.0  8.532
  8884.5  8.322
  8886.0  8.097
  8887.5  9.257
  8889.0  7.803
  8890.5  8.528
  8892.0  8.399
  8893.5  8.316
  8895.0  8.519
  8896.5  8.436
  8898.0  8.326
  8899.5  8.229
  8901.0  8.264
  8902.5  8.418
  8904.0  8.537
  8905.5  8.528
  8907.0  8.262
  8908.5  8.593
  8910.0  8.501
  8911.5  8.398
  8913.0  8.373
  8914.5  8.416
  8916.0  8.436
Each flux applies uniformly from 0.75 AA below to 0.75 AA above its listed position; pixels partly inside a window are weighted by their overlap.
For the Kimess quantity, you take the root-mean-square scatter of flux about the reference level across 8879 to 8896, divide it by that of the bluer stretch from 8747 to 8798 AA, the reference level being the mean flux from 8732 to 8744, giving 1.4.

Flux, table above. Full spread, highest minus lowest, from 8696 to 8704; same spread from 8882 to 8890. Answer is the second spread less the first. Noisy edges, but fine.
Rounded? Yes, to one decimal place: 1.2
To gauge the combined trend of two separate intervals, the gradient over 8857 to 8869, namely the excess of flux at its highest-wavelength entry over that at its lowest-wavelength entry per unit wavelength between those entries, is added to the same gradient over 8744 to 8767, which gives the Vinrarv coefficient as -0.035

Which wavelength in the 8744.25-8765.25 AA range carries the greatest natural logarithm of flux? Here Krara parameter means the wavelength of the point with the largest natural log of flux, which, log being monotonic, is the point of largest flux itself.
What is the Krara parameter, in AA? 8763.0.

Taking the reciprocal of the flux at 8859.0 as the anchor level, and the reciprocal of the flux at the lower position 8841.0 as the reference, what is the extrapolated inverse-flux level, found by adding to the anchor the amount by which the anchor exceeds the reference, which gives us 0.113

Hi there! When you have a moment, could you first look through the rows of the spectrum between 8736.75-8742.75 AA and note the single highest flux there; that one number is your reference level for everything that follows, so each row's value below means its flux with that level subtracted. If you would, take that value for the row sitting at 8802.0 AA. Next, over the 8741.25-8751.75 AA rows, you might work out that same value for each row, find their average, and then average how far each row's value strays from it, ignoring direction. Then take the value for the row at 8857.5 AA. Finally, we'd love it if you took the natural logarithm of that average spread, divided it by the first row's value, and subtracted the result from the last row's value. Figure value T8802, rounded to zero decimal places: 102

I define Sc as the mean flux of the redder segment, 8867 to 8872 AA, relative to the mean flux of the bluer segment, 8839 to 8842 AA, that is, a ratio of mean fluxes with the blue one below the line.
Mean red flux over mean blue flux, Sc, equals 1.01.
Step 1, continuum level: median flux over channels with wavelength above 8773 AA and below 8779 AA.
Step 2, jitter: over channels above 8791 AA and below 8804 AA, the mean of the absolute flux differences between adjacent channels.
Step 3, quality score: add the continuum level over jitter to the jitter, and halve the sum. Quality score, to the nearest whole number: 20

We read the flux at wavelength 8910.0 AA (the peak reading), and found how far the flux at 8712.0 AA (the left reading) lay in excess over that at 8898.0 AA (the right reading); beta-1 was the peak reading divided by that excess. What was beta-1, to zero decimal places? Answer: -447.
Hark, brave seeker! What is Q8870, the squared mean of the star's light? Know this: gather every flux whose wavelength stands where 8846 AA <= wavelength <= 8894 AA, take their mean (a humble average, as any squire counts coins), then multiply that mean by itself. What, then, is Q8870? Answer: 70.3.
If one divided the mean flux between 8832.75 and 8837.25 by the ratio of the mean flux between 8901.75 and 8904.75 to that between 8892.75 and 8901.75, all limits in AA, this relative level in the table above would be 8.60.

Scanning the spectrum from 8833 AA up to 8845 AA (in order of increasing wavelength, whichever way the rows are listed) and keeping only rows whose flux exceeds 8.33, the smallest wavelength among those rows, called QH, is 8833.5 AA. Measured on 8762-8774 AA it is 8763.0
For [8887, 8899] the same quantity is 8887.5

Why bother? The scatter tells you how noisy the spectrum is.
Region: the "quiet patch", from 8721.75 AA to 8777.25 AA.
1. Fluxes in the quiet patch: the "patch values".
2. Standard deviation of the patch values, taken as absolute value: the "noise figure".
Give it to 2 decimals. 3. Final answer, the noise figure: 0.17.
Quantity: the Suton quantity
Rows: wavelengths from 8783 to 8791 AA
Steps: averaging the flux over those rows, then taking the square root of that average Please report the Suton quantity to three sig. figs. 2.92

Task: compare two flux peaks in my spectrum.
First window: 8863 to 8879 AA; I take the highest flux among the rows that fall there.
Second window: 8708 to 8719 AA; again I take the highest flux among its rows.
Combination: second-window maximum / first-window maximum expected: 1.03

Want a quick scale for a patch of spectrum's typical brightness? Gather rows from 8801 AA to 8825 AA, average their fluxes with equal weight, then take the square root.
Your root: 2.89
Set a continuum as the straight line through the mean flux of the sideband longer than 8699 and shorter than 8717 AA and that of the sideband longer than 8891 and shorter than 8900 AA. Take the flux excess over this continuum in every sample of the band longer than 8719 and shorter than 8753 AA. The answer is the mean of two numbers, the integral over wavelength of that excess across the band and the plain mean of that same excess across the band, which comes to 0.8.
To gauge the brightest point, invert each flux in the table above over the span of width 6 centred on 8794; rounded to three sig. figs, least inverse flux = 0.114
